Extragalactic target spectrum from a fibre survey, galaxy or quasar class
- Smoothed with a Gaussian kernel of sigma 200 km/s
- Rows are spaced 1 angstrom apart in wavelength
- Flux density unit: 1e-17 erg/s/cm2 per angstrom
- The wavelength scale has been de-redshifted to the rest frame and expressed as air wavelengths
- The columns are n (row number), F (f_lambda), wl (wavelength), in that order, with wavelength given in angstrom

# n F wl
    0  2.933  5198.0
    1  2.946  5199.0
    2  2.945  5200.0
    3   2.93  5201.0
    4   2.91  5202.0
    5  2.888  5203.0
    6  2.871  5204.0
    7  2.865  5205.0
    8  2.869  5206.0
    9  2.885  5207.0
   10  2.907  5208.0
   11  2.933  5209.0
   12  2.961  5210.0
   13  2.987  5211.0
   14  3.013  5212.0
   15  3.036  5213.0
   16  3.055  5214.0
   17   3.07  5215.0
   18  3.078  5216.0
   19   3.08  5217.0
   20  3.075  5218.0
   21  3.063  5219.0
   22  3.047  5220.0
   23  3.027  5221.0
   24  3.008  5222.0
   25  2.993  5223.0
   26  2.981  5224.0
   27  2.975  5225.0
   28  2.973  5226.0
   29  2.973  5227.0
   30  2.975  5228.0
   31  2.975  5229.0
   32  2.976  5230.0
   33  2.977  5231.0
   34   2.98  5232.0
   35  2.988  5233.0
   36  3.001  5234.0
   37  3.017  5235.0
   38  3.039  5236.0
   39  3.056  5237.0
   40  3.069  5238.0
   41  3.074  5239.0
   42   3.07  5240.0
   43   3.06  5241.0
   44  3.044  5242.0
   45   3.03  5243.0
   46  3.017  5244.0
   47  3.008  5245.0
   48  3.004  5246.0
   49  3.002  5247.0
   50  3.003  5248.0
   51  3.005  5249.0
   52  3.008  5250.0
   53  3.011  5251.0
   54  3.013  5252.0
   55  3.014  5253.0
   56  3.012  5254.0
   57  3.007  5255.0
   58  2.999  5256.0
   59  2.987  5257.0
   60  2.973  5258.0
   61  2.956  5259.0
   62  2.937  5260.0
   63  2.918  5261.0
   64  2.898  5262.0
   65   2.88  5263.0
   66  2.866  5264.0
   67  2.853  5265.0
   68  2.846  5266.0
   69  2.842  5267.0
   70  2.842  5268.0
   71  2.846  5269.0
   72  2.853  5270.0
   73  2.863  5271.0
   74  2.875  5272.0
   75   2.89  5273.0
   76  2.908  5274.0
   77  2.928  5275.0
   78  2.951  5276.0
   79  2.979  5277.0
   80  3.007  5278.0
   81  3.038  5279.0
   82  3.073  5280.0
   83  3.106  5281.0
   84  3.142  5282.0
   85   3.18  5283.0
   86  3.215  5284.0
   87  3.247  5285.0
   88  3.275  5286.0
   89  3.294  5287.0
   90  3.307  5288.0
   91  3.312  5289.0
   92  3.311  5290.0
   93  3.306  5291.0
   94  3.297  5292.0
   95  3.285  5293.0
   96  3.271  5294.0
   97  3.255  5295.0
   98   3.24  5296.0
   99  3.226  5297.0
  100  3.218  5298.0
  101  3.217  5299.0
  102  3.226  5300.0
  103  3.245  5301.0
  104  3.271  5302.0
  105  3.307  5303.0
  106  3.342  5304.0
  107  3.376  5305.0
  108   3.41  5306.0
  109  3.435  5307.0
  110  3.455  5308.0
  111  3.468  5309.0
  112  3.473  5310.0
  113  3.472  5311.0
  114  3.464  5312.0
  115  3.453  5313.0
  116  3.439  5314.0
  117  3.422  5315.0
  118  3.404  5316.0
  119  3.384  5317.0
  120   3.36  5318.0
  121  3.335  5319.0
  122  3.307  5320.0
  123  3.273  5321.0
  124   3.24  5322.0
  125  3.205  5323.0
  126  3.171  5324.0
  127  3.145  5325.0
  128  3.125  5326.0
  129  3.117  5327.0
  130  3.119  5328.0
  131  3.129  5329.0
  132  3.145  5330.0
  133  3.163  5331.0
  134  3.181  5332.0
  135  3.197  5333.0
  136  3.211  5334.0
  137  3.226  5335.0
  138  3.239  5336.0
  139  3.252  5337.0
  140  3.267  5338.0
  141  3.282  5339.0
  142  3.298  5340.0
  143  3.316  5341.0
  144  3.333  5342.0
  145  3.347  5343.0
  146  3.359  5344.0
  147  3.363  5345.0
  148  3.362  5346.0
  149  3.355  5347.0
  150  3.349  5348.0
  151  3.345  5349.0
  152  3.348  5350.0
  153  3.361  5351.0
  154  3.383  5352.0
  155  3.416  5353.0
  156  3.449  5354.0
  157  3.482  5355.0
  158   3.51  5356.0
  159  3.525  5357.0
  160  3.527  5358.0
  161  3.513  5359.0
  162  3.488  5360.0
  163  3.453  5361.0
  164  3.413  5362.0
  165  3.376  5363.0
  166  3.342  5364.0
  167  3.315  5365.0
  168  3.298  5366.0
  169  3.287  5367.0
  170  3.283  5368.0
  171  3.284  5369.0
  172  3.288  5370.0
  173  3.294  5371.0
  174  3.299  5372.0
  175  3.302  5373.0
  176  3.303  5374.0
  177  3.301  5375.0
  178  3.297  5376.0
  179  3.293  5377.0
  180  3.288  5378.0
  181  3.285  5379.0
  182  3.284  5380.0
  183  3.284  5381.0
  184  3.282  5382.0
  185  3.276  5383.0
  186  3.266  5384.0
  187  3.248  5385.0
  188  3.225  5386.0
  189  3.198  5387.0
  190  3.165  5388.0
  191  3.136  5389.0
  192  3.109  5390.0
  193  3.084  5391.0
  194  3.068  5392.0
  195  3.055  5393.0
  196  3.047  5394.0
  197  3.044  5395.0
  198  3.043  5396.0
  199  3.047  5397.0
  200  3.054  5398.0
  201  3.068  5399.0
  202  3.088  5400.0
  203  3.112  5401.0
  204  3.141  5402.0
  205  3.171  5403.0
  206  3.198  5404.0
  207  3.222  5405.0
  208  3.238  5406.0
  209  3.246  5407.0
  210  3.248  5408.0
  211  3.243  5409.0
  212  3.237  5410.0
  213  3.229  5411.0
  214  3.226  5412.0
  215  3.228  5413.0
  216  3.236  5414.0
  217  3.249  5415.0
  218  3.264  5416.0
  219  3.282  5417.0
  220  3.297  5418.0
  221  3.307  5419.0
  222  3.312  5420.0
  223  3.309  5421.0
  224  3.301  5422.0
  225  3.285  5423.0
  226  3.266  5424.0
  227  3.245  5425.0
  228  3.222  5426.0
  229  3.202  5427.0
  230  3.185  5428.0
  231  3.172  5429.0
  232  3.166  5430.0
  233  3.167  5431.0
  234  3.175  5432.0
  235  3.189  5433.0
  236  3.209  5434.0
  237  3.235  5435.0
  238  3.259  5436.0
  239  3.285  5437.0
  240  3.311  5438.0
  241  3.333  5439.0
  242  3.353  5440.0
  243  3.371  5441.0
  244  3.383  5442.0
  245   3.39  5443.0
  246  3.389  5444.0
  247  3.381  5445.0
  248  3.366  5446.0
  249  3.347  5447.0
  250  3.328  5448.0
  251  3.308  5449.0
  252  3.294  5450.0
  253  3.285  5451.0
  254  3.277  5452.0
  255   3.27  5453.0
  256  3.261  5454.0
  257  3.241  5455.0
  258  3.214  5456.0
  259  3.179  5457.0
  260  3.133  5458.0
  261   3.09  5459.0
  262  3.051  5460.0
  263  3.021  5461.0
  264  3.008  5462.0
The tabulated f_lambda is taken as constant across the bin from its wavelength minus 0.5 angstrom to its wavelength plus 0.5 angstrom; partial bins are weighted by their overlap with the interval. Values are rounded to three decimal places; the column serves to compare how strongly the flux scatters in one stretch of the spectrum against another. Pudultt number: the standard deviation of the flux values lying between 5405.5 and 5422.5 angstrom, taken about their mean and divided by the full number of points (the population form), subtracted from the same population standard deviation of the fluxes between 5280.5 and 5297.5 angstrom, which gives 0.028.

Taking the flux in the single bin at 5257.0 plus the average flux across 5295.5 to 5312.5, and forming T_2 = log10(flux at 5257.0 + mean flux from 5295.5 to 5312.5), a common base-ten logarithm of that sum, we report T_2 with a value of 0.801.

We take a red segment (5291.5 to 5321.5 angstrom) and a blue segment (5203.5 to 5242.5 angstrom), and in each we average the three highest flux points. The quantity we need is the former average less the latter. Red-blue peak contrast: 0.39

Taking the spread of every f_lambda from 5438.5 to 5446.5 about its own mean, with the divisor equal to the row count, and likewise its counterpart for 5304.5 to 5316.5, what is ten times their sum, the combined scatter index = 0.48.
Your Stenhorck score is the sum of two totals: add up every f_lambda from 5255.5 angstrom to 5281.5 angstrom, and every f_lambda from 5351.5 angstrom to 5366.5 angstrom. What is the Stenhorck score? 128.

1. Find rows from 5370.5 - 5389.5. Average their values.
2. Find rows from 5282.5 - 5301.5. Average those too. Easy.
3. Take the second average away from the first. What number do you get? 0.01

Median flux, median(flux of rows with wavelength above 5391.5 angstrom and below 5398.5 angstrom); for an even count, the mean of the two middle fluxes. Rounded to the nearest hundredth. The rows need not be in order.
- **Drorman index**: 3.05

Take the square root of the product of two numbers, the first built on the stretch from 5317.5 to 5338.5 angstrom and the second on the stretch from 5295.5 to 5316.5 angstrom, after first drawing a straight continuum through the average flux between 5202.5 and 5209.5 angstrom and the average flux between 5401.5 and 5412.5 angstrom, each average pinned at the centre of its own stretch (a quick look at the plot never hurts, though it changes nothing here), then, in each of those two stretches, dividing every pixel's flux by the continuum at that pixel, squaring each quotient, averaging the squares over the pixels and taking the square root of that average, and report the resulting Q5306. 1.07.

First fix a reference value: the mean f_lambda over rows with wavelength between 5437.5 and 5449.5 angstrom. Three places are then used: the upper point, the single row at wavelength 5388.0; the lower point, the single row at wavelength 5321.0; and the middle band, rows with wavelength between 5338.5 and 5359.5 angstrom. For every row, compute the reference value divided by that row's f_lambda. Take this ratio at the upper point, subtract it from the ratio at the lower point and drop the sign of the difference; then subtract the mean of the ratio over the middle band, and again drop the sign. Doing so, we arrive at 0.95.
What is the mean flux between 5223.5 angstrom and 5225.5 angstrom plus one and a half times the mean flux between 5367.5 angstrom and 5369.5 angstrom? 7.90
